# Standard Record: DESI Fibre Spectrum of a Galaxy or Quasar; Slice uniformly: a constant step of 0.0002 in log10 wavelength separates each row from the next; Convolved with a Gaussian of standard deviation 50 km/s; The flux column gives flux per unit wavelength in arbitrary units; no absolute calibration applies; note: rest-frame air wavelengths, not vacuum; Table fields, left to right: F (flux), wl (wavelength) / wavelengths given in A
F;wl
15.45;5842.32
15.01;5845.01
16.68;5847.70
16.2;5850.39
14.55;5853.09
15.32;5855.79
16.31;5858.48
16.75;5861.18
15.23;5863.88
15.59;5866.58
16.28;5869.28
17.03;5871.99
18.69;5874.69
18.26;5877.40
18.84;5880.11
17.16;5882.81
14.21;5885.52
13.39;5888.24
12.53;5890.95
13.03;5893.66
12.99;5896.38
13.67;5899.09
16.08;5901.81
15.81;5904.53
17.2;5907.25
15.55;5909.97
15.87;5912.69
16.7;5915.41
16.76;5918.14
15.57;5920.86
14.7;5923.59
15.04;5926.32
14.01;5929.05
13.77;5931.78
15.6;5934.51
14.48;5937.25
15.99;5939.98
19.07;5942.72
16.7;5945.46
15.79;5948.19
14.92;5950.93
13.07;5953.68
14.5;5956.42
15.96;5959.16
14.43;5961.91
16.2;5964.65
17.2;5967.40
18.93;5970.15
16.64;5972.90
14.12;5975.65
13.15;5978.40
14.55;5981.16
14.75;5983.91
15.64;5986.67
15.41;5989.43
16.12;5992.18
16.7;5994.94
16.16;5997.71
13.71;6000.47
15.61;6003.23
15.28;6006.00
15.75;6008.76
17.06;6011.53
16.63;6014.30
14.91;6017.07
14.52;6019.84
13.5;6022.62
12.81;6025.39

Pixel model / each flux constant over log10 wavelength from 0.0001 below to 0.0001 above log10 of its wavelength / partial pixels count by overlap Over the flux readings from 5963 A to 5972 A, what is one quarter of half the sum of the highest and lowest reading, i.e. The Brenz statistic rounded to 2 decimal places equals 4.39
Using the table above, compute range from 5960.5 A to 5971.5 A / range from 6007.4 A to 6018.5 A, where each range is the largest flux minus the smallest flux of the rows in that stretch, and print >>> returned 2.1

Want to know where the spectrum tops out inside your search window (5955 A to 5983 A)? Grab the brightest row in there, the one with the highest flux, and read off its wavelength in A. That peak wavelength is 5970.15 A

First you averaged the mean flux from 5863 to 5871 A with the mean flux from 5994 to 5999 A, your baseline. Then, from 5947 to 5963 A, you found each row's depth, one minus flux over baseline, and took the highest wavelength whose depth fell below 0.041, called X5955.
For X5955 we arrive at 5959.16 A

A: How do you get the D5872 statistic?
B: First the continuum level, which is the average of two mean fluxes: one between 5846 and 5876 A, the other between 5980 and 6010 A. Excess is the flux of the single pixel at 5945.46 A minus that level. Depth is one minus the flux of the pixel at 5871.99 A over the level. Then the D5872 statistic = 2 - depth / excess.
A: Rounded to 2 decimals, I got 2.09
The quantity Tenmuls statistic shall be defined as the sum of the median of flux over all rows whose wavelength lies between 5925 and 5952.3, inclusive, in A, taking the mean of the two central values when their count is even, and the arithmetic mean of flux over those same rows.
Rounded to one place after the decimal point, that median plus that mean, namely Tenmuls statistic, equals 30.9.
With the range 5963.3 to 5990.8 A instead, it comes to 31.2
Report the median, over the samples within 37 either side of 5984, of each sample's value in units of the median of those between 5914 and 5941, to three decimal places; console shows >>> 1.020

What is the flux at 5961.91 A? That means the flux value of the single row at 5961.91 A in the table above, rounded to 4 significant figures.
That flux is 14.43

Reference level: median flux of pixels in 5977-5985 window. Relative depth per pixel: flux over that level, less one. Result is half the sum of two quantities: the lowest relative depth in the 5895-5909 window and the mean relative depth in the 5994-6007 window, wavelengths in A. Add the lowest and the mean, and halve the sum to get -0.02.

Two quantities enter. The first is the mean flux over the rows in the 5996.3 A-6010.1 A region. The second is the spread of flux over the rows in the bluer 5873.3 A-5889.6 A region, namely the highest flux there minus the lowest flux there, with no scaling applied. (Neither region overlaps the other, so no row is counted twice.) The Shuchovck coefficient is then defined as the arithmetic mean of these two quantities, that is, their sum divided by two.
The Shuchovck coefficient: 10.4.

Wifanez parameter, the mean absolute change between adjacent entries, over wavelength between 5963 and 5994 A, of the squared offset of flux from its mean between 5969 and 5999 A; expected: 3.2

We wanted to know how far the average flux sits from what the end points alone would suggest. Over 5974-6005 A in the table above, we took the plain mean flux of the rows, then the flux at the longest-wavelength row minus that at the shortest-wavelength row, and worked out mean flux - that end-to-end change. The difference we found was 13.6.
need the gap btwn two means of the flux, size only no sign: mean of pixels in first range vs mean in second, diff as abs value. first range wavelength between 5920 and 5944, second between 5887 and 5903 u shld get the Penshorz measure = 1.7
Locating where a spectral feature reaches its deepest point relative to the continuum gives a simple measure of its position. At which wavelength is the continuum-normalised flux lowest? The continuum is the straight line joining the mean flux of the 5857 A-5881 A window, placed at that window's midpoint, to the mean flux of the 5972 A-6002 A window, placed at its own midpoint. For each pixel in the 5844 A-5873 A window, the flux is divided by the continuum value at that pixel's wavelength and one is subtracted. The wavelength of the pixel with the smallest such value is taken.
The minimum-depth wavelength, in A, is 5853.09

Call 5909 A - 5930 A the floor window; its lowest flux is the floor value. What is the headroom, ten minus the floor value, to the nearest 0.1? -4.0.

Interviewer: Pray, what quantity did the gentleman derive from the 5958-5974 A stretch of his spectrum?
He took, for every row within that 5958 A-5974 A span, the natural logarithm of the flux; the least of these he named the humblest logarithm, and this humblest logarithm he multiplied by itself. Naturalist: 7.1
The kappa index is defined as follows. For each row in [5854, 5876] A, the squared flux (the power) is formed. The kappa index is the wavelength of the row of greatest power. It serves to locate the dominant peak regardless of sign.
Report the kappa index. 5874.69 A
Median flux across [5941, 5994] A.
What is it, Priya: 15.6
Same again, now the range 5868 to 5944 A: 15.7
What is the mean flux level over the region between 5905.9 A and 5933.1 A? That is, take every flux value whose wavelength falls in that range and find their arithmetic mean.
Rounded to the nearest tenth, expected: 15.5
